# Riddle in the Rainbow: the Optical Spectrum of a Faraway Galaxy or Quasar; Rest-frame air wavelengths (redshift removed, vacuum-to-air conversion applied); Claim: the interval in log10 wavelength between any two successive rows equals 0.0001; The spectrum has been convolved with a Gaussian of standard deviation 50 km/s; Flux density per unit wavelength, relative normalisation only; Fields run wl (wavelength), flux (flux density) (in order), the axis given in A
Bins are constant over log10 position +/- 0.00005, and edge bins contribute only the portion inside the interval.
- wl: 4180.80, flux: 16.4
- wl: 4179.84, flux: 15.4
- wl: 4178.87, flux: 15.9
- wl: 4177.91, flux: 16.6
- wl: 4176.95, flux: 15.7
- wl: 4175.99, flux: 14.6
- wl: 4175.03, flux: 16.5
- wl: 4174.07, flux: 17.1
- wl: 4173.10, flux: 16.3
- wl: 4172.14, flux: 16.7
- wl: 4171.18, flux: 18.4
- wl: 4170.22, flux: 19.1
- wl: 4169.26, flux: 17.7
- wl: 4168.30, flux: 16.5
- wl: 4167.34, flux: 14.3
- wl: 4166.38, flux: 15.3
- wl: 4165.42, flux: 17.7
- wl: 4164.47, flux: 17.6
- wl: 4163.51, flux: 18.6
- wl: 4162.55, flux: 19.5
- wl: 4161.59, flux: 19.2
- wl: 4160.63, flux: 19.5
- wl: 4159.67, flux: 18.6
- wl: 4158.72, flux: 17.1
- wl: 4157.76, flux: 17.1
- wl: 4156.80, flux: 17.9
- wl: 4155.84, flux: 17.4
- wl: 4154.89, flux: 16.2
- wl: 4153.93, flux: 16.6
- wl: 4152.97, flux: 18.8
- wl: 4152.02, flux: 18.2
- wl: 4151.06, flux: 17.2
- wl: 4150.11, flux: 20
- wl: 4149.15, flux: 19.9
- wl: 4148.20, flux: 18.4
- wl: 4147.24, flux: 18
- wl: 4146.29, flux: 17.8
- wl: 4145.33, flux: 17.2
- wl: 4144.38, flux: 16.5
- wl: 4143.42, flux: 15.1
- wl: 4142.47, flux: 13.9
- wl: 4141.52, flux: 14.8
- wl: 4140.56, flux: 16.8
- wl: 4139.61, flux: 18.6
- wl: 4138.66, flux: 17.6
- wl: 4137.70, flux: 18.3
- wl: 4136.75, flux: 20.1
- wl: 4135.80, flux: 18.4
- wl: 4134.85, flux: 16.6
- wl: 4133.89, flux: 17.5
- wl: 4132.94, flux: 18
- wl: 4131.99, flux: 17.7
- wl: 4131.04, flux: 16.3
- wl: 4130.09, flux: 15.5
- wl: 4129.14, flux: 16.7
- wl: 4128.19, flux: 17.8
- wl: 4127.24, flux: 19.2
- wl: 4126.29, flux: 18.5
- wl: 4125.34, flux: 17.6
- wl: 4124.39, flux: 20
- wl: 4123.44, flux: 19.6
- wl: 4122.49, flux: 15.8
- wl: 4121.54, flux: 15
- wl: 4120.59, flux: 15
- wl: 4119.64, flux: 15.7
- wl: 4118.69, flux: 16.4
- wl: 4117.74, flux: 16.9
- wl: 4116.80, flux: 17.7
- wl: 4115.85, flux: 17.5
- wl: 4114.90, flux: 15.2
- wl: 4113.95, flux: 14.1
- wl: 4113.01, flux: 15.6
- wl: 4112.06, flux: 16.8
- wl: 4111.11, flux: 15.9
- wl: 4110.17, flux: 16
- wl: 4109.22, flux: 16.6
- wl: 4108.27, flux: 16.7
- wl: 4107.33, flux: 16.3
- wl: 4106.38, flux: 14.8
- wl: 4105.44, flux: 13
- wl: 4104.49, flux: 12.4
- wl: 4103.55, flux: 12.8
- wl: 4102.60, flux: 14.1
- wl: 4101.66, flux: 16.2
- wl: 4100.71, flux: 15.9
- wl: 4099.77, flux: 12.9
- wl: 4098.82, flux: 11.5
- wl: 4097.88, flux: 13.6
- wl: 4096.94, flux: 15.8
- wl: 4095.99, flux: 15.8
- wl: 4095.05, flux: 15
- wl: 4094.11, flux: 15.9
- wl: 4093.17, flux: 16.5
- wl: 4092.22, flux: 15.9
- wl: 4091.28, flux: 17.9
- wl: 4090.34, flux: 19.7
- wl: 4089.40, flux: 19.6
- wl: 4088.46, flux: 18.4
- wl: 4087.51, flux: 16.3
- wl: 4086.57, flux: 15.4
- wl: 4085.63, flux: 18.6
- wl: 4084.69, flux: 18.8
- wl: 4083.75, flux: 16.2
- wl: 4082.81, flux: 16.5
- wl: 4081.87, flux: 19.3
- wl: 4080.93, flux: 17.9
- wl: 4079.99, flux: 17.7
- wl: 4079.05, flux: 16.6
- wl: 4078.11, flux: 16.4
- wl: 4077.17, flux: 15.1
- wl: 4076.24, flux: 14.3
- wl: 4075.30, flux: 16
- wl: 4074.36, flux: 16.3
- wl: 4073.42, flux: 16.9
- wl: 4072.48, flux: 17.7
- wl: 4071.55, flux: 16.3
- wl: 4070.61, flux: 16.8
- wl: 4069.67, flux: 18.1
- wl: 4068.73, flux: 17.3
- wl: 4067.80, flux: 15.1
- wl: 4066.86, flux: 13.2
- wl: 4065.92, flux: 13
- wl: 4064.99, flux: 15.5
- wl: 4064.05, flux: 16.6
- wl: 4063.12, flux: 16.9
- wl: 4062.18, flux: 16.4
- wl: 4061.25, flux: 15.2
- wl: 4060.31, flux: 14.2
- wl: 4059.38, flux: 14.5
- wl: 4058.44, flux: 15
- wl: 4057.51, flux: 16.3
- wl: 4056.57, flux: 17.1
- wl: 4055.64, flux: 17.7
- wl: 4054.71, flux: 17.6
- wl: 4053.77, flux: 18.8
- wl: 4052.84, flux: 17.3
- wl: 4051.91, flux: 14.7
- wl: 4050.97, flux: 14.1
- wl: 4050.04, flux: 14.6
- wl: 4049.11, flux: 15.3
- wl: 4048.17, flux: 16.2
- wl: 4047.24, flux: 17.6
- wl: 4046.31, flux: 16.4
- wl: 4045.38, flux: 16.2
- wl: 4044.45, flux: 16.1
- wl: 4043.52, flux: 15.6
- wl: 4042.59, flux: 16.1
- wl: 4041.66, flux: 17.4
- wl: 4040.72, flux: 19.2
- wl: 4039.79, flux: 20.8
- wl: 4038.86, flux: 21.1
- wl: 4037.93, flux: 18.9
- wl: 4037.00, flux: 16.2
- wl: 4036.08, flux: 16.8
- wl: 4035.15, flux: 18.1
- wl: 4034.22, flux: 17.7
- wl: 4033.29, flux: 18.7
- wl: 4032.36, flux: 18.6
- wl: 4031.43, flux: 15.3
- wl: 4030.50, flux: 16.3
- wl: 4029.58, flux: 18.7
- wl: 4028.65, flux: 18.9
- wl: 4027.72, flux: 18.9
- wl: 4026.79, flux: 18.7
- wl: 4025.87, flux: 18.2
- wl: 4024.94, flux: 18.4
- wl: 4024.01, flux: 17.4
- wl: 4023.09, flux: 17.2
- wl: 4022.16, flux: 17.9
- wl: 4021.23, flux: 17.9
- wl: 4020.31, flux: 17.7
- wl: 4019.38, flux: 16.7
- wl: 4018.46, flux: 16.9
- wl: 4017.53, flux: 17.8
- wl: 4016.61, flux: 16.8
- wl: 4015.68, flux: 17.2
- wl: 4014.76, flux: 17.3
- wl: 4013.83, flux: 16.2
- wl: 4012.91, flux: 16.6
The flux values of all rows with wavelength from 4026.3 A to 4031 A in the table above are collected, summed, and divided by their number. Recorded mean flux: 18.3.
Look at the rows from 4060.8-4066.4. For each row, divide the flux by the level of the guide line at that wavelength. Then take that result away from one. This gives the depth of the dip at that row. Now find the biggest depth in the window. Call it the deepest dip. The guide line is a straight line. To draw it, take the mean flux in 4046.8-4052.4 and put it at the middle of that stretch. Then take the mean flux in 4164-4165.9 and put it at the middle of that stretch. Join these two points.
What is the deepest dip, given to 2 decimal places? 0.17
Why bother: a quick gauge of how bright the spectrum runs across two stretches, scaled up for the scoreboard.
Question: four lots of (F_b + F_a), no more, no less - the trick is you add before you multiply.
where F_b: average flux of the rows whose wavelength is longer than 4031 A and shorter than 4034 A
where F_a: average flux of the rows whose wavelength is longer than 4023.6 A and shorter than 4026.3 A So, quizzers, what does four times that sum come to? 142.1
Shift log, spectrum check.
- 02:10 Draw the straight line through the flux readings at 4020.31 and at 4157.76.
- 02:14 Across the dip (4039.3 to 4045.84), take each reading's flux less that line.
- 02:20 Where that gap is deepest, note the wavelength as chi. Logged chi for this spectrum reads 4043.52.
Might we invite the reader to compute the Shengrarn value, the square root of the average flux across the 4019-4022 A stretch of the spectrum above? 4.18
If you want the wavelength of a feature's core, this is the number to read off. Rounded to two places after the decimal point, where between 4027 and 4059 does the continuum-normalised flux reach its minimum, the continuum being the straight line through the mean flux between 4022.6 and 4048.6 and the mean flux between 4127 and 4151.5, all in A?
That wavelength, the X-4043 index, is 4050.97 A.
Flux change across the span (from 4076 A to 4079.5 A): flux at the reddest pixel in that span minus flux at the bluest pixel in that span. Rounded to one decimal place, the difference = 2.3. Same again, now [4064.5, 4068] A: -0.4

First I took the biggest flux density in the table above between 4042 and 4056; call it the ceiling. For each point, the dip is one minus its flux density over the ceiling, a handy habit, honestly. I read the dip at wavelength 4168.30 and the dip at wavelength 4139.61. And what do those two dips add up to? 0.13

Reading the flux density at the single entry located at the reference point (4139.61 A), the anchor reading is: 18.6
